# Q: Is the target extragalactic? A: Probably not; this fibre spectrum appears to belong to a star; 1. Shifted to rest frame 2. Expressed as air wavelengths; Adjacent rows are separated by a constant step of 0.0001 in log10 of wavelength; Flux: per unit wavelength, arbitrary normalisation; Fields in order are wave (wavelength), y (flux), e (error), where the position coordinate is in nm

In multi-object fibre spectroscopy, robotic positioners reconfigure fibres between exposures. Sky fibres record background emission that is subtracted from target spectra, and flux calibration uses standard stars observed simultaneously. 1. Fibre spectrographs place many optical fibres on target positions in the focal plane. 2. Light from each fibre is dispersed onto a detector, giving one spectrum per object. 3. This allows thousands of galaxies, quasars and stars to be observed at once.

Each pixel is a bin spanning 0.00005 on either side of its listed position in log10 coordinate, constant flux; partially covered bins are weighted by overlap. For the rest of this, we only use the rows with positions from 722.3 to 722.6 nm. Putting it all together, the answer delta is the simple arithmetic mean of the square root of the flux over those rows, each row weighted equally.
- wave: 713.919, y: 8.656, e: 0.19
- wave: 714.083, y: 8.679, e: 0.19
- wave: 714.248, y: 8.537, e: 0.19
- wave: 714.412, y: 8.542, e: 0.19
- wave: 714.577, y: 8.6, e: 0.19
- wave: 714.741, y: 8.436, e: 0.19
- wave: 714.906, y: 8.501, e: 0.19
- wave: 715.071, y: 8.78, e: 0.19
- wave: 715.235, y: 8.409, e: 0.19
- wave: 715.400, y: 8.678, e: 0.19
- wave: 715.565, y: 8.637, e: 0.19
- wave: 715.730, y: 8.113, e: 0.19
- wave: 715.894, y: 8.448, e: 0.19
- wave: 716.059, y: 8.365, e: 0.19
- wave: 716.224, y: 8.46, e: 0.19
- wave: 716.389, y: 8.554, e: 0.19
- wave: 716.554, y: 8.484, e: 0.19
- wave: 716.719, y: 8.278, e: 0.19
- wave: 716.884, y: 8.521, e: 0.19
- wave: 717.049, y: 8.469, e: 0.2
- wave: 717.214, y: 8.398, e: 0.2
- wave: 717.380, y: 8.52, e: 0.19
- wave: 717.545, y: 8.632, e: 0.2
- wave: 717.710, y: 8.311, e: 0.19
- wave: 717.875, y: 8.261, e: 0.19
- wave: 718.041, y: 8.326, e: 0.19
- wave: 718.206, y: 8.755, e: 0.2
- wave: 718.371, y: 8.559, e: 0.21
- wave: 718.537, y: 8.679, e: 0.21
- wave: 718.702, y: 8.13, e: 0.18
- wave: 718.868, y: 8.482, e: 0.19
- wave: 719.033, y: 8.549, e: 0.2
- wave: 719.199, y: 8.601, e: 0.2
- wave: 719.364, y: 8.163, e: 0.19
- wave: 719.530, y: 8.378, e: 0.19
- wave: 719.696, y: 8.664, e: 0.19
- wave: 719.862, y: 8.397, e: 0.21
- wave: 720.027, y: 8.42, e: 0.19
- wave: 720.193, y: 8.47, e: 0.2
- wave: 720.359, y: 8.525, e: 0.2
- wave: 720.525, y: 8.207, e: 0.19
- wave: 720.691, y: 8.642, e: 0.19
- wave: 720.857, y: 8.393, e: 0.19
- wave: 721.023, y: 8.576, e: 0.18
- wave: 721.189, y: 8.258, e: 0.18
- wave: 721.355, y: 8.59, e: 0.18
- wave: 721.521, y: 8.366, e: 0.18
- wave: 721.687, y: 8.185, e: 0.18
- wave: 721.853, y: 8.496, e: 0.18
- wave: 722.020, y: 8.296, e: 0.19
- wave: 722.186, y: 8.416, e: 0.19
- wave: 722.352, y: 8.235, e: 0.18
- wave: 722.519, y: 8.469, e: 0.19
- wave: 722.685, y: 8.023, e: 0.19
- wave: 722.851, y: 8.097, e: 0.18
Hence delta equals 2.890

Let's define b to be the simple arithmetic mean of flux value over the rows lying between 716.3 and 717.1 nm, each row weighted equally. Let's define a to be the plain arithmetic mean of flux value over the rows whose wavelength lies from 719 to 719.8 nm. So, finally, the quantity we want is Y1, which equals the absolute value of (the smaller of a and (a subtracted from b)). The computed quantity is 0.01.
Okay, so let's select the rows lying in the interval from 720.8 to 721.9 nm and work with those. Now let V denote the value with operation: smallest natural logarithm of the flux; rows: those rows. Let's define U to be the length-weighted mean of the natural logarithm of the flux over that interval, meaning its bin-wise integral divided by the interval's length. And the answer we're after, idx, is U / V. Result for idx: 1.01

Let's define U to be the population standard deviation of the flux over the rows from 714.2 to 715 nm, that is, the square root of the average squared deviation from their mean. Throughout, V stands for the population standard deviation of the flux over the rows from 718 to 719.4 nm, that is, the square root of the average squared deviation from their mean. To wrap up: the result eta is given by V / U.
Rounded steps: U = 0.054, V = 0.207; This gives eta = 3.85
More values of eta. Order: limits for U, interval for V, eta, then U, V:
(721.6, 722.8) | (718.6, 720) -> 1.15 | 0.158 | 0.182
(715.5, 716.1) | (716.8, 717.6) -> 0.41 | 0.188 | 0.077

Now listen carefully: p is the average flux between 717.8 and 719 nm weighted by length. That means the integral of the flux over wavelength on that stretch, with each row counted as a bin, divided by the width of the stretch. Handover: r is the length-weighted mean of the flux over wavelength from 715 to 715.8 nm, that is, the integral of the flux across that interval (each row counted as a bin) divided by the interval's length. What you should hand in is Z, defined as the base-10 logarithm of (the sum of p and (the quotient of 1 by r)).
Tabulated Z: 0.933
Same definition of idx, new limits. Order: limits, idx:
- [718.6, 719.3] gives 1.02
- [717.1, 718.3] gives 1.01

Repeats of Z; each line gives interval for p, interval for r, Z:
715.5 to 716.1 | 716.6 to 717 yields 0.930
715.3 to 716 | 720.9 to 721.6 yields 0.934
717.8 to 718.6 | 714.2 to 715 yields 0.936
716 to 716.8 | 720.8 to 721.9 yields 0.932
